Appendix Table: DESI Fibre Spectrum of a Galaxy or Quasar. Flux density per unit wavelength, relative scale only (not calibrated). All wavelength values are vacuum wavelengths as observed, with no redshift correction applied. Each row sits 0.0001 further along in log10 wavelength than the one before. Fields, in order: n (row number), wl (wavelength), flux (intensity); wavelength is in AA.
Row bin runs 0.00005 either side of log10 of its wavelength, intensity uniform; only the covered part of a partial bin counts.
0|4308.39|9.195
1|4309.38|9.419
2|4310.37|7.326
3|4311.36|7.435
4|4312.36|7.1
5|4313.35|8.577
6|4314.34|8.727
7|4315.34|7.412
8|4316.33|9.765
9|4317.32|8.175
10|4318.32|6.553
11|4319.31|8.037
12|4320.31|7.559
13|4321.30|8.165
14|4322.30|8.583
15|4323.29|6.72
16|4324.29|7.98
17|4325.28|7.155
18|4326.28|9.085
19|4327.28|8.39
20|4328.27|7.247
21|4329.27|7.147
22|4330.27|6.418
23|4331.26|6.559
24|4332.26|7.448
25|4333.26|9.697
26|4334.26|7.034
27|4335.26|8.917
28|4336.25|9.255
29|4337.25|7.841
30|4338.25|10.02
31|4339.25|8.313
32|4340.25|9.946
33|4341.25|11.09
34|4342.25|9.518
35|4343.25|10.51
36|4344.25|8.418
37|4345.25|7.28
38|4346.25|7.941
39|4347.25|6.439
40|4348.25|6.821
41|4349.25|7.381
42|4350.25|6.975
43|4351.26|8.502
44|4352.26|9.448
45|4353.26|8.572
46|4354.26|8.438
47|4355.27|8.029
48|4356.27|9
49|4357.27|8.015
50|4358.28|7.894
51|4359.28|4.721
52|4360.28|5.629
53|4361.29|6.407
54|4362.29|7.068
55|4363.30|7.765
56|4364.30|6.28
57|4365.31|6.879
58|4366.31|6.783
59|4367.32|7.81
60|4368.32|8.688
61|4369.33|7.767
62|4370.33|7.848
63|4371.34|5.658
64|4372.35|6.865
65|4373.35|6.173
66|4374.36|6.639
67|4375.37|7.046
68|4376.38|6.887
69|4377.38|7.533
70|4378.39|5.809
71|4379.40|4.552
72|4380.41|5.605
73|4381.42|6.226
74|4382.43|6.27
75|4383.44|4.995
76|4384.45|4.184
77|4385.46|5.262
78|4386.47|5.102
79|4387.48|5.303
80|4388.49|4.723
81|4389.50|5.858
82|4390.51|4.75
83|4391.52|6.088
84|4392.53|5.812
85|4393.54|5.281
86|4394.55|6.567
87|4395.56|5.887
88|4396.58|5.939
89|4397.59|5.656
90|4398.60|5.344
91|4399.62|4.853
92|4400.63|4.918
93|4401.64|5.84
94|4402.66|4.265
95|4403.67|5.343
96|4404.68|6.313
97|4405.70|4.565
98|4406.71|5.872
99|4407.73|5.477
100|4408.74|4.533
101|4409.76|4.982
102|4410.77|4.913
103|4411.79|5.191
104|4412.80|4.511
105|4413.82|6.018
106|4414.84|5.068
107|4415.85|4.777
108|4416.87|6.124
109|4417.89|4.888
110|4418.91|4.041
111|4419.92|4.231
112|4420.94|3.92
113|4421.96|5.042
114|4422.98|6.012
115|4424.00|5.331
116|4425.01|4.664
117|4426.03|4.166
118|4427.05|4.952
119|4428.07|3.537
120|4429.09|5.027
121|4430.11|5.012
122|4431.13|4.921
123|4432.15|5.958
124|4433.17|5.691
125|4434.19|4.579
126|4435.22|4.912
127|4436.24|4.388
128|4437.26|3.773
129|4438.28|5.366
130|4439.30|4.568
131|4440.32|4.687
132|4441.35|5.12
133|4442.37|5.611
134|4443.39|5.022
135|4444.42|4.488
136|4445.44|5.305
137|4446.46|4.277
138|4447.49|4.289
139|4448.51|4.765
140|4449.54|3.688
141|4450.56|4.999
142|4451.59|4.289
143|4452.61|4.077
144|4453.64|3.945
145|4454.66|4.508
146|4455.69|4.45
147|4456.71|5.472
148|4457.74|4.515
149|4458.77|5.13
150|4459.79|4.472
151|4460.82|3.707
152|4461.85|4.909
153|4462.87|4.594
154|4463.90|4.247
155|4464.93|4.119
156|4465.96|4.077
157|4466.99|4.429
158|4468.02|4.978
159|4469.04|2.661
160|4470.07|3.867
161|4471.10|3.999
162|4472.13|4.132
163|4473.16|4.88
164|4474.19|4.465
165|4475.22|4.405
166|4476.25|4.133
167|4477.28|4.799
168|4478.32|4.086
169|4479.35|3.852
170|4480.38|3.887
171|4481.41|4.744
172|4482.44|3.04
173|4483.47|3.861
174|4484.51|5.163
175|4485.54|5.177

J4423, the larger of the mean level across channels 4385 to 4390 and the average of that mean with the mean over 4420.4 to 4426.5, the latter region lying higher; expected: 5.2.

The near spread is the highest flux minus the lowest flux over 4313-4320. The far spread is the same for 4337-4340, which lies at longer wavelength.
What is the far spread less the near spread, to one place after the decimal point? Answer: -1.0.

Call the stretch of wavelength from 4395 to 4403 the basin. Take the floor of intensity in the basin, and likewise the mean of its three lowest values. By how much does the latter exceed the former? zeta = 0.41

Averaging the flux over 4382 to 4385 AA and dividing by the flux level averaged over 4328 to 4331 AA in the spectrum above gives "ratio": 0.74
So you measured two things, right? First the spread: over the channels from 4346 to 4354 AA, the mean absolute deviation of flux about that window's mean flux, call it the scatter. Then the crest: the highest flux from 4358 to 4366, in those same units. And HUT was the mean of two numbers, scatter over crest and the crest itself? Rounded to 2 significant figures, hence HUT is 4.0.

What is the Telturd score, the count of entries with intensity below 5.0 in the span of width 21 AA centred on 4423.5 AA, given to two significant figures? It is 10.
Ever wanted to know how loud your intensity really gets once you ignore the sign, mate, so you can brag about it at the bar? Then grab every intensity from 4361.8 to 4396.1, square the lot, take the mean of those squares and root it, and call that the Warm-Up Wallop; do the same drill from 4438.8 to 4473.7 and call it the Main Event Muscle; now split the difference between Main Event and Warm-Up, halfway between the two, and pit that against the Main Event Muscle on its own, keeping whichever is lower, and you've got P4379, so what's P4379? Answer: 4.5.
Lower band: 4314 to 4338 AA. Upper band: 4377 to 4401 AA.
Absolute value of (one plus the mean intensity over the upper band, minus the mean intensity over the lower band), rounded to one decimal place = 1.4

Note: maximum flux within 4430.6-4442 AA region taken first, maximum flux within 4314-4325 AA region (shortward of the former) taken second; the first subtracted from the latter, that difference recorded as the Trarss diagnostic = 3.8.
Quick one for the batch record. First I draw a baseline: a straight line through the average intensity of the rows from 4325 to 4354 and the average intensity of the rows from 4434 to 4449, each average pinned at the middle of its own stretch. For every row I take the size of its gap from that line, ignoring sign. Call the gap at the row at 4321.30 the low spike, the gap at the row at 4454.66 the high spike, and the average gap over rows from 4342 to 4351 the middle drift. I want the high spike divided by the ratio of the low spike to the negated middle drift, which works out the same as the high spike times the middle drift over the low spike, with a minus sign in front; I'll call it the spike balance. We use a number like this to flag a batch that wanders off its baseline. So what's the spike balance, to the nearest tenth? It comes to -0.3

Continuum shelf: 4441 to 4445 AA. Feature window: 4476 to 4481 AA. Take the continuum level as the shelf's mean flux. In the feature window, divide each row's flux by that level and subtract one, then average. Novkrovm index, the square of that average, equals 0.03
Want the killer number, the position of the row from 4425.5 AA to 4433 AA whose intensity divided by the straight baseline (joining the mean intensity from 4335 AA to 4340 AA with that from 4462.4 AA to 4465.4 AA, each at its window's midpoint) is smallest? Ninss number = 4428.07 AA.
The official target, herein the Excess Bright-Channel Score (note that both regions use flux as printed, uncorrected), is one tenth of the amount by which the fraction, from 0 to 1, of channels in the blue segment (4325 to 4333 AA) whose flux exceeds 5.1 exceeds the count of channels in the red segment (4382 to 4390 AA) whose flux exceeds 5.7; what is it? -0.100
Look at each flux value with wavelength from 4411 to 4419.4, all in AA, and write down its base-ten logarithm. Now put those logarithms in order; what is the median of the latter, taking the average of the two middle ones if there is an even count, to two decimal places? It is 0.70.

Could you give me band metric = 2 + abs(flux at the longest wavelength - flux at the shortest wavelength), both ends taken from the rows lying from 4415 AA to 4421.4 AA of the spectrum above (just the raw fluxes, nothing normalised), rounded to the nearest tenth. 2.9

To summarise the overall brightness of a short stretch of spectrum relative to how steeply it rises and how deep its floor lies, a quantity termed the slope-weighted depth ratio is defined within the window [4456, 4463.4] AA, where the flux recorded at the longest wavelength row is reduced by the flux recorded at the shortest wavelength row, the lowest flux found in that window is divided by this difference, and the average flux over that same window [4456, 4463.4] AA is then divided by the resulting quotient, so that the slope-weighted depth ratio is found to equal -1.1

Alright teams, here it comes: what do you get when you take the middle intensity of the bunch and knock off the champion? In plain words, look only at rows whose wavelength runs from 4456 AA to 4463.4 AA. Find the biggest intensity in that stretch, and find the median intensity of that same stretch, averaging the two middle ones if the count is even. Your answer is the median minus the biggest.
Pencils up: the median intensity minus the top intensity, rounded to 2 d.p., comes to -0.88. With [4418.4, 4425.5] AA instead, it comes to -1.35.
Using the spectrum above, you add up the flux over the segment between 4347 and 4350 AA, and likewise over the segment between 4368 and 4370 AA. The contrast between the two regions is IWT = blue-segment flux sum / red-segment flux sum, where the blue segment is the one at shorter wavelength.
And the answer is 1.3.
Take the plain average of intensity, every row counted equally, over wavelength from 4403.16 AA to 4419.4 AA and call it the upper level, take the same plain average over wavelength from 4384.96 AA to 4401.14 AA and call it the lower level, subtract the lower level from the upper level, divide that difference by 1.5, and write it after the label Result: -0.2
